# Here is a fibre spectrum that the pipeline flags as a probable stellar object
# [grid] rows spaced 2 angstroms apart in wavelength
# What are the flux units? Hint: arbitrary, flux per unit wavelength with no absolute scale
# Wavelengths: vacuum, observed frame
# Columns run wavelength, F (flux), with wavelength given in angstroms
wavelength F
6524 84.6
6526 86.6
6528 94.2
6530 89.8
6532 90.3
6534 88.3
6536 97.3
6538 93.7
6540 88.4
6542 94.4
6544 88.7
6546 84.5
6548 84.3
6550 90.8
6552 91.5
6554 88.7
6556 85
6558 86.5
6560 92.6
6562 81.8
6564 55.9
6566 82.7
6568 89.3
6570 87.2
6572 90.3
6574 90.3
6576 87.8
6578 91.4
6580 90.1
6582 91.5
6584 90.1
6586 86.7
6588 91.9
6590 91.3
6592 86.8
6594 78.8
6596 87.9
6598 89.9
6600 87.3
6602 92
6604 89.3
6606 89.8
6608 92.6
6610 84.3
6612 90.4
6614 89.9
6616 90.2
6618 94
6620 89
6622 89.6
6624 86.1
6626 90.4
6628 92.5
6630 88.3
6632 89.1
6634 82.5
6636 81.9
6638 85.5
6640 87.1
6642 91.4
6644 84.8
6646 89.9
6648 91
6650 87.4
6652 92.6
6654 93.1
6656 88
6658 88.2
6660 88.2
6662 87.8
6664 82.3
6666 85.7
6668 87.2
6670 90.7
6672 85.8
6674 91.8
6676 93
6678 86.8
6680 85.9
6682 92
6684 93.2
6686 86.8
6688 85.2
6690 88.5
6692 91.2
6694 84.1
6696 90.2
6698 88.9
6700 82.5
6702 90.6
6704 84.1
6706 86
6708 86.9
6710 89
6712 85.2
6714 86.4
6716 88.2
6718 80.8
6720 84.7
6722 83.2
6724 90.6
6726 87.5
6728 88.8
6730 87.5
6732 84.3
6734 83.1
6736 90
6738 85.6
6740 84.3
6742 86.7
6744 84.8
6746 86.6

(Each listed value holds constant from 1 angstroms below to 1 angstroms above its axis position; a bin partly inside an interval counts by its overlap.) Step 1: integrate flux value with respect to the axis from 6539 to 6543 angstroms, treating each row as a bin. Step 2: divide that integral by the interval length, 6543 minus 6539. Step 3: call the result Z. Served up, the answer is 91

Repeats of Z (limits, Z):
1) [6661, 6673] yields 87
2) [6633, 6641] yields 84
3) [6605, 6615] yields 89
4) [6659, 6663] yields 88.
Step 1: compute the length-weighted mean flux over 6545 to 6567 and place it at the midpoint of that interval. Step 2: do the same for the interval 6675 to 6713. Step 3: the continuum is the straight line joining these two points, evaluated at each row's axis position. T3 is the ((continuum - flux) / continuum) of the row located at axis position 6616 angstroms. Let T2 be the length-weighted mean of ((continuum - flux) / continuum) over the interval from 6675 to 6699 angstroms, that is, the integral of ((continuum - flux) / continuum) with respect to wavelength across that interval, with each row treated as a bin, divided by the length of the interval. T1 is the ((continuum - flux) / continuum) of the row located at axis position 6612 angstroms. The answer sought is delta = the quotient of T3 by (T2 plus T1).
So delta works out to 0.8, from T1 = -0.06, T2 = -0.013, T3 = -0.052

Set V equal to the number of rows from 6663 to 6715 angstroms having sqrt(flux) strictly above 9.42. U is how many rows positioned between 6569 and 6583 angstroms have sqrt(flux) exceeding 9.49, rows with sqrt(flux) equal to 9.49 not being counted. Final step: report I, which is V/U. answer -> 2.0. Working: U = 5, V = 10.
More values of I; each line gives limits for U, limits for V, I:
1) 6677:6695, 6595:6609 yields 1.7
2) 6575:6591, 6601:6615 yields 1.0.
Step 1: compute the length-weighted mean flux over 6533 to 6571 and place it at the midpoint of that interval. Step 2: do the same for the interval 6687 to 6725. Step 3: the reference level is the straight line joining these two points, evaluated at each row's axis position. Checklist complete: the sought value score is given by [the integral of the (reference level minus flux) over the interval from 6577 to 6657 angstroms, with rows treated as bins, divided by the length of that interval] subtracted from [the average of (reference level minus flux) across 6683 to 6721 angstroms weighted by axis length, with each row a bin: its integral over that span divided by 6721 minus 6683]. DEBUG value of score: 1.8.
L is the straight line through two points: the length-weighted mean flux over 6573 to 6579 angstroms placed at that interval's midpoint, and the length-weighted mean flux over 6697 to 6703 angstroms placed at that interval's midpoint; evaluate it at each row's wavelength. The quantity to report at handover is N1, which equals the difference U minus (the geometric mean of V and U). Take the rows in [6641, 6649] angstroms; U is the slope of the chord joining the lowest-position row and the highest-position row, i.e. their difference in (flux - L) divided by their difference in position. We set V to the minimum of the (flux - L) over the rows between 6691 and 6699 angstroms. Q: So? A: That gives -0.4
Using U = -0.05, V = -3.4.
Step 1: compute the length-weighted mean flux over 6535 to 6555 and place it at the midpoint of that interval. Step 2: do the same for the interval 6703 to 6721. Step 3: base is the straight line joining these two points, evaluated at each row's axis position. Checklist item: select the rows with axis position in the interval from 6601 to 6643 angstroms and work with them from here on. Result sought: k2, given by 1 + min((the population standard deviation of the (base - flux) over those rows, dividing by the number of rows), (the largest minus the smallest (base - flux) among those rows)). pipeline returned 4.1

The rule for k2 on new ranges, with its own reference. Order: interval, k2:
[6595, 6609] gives 2.9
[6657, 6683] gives 4.0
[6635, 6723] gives 4.1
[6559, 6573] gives 12.6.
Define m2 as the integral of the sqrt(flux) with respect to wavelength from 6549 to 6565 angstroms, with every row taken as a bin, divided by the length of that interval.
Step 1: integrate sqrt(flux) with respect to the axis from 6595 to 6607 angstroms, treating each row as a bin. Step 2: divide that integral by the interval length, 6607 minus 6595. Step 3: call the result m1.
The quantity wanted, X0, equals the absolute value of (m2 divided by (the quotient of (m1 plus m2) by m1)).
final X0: 4.65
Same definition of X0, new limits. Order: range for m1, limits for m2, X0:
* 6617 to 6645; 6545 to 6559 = 4.68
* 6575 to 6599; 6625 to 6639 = 4.69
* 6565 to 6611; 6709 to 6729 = 4.68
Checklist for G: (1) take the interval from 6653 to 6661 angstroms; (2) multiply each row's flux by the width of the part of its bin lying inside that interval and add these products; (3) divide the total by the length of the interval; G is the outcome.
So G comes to 89.4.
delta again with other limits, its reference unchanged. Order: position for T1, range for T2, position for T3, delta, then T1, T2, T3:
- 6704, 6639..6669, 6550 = -2.9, 0.05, -0.018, -0.083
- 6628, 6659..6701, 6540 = 0.7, -0.07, -0.006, -0.058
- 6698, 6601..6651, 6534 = 1.4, -0.01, -0.032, -0.059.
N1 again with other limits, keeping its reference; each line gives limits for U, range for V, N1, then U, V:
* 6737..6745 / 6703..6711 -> -0.7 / -0.11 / -3.2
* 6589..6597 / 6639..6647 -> -2.0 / -0.55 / -3.7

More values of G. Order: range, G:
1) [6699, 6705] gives 85.7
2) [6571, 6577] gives 89.5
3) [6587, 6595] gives 87.2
